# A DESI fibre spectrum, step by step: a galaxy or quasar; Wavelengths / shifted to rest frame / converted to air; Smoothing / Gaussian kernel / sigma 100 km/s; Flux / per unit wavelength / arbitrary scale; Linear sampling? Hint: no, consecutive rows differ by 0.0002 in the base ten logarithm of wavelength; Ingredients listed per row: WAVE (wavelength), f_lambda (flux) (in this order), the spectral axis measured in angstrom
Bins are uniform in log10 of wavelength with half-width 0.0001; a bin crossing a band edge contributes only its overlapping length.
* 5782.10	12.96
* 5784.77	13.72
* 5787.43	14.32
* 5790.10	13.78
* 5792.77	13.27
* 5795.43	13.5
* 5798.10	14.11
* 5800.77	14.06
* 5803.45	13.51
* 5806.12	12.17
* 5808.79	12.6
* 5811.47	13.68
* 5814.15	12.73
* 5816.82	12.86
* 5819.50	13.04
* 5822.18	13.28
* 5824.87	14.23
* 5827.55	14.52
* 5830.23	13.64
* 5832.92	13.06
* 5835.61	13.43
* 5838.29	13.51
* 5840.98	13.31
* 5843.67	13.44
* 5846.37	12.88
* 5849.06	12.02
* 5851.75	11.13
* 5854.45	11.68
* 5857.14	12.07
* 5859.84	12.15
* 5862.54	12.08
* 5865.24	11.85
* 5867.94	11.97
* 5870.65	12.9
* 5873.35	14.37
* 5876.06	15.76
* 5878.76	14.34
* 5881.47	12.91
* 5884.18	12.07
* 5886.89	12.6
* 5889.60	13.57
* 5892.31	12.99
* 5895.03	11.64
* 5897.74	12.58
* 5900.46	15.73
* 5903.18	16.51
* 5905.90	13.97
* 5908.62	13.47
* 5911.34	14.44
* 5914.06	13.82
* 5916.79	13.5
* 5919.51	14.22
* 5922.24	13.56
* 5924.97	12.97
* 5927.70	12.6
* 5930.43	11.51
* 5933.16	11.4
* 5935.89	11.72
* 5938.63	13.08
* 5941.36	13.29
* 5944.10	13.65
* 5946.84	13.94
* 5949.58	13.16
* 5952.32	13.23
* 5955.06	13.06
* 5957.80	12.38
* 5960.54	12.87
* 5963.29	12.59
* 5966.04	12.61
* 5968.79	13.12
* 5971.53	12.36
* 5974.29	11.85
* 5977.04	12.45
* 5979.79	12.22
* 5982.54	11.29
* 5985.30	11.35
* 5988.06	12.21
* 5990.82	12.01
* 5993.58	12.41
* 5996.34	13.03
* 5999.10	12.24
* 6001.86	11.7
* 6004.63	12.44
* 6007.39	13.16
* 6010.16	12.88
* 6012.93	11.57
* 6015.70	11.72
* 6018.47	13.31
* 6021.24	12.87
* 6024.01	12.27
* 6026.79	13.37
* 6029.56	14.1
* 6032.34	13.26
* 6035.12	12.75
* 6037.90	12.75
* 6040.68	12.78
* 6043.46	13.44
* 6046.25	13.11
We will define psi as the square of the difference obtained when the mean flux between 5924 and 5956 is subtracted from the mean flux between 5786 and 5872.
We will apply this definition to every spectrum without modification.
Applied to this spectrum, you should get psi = 0.05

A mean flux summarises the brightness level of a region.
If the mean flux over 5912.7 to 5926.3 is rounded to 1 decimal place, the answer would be 13.6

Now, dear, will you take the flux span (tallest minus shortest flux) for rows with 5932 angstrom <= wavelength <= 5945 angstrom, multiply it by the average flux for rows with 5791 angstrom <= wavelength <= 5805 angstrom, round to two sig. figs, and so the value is 31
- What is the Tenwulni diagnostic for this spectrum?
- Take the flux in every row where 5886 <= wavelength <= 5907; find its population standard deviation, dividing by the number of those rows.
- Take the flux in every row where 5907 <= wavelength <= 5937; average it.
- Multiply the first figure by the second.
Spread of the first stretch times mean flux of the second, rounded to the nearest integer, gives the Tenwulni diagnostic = 20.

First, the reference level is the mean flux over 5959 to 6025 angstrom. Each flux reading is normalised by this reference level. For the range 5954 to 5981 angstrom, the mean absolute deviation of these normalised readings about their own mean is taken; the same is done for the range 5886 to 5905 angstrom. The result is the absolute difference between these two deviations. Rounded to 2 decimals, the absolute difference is 0.09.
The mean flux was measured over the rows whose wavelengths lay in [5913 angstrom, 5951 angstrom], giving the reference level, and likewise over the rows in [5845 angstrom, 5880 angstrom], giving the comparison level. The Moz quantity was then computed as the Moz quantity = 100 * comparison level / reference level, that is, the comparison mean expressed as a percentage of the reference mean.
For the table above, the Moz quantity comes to 98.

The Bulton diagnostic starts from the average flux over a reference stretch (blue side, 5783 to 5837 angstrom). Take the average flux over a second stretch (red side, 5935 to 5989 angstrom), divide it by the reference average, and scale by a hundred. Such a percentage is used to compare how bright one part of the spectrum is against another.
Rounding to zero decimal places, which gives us 94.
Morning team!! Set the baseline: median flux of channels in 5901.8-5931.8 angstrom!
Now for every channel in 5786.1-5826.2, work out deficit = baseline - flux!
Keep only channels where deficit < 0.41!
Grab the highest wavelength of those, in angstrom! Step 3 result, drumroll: 5824.87 angstrom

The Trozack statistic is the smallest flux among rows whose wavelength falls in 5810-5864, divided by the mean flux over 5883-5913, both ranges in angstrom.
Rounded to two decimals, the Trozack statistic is 0.82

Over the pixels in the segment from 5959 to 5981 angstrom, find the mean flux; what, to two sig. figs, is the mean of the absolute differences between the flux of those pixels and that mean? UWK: 0.29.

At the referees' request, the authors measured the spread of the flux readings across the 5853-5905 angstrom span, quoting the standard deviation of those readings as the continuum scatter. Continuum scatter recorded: 1.5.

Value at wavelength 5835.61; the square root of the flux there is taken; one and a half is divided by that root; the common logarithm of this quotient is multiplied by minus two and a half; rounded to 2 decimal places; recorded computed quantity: 0.97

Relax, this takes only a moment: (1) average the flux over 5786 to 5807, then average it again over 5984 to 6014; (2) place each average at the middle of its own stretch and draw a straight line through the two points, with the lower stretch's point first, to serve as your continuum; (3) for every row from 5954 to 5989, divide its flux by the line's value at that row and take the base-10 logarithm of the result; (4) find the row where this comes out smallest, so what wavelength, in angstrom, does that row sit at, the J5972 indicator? 5982.54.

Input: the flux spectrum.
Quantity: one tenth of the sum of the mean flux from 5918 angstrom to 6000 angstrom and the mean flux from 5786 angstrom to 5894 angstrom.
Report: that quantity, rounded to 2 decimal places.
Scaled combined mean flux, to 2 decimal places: 2.57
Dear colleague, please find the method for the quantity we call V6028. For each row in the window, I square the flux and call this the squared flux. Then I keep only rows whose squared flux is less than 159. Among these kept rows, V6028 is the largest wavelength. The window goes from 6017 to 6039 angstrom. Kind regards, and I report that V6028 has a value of 6024.01 angstrom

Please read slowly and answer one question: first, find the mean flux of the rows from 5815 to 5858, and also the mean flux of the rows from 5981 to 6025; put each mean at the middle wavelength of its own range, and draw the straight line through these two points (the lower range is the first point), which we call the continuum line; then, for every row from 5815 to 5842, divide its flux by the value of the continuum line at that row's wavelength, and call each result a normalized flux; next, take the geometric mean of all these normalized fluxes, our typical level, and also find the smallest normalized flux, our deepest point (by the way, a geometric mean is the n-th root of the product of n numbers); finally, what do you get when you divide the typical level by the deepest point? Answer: 1.05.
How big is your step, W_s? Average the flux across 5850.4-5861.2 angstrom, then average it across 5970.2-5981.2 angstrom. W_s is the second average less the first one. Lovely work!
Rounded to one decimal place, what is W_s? 0.5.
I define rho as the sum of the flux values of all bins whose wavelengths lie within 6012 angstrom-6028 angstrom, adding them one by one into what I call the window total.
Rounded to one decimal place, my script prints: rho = 75.1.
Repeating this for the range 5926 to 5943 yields 73.6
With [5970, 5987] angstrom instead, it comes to 71.5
